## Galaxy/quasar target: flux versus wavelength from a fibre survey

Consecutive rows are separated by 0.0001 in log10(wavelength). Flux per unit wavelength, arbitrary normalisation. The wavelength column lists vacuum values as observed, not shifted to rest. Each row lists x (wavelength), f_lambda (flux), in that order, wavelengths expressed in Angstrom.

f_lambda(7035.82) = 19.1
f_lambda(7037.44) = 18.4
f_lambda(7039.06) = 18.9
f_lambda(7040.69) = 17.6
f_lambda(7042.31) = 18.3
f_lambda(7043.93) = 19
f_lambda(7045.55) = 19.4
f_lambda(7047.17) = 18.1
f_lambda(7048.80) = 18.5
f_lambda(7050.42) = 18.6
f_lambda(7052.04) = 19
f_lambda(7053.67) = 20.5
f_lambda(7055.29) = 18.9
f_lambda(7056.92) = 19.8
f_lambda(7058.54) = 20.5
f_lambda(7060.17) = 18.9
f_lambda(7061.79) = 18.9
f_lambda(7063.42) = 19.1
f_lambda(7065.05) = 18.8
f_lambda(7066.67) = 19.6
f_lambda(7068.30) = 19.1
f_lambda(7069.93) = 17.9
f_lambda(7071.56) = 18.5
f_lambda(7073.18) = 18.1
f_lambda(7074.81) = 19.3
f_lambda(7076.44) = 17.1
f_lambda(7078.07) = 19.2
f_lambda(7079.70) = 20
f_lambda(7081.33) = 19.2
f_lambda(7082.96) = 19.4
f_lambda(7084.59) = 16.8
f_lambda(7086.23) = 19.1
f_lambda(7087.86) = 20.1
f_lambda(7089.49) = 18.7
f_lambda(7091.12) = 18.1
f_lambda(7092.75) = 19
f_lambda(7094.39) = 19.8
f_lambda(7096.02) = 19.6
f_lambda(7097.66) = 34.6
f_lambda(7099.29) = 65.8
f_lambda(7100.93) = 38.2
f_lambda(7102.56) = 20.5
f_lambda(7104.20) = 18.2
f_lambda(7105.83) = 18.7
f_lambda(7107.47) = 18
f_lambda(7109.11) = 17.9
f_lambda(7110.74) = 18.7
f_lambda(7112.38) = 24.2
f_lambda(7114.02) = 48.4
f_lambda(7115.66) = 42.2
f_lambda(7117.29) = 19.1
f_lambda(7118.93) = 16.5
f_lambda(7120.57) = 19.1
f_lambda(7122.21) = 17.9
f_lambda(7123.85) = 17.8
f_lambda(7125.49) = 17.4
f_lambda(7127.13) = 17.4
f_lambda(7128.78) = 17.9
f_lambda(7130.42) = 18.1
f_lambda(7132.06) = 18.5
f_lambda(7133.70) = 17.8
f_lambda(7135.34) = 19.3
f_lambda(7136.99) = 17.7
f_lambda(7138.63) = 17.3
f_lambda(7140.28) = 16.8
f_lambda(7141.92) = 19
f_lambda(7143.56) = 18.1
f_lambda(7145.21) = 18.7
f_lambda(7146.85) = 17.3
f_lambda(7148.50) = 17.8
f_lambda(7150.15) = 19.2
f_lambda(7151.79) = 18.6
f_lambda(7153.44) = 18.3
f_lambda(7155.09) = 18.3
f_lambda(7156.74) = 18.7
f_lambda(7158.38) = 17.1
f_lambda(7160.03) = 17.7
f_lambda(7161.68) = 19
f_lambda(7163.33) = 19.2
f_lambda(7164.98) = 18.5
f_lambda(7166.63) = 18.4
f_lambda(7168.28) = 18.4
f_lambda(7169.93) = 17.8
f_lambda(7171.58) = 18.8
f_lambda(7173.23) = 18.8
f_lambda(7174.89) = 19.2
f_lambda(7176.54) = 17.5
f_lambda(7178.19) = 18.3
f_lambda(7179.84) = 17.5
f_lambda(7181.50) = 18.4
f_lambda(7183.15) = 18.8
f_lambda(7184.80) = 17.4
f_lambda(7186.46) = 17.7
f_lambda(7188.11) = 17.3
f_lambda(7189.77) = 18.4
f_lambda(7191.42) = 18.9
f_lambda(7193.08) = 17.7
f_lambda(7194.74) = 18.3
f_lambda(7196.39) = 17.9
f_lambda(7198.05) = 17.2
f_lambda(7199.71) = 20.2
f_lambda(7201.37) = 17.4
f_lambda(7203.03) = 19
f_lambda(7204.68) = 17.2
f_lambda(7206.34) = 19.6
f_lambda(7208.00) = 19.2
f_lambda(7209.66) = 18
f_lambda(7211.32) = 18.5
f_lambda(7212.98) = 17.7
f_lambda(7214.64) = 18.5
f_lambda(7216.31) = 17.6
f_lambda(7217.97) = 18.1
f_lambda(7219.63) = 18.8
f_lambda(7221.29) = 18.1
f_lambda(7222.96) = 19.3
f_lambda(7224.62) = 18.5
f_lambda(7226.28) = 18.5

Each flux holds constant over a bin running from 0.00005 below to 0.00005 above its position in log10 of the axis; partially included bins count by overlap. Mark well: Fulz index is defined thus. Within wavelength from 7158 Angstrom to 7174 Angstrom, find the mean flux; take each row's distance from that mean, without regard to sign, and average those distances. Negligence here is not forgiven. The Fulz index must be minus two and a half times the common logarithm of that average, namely 0.75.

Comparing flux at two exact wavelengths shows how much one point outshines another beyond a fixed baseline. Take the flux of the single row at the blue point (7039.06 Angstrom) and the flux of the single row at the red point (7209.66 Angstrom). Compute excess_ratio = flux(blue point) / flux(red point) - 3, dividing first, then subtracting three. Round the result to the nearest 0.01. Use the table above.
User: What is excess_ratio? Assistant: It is -1.95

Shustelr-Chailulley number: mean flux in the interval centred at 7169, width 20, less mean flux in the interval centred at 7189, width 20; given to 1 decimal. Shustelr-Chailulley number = 0.5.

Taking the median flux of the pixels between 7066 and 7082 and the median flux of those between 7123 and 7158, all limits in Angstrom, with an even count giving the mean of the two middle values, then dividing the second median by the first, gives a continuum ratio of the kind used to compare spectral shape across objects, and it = 0.945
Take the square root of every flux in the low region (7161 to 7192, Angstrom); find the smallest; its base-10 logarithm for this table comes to 0.619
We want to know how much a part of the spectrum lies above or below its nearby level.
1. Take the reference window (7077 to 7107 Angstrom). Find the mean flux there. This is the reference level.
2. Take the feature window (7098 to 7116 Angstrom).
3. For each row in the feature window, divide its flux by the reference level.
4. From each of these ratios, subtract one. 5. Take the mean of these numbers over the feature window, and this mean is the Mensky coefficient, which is 0.27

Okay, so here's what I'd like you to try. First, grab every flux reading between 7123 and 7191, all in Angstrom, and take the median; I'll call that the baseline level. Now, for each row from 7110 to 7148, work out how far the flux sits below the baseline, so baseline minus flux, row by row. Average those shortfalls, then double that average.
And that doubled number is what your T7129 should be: -4.7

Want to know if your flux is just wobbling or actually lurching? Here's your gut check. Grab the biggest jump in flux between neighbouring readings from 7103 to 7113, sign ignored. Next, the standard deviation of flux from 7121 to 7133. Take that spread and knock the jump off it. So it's -5.1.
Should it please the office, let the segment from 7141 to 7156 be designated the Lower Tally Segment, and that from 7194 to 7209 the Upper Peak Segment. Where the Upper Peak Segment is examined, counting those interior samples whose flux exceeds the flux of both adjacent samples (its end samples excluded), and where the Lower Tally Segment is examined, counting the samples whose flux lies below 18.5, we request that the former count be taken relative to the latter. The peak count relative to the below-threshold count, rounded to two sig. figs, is 0.60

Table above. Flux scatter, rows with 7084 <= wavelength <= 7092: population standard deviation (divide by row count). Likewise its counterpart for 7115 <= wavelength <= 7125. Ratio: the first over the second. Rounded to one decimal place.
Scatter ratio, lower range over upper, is 0.1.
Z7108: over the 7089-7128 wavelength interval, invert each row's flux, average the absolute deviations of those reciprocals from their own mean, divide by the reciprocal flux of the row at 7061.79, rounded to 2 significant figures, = 0.20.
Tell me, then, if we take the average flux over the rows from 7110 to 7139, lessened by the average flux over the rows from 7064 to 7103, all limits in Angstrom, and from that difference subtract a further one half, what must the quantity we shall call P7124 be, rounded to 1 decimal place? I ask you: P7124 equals -1.4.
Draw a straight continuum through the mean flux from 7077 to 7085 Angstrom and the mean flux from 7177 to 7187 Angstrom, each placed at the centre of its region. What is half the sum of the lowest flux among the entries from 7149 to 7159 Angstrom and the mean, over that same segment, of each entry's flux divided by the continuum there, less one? 8.6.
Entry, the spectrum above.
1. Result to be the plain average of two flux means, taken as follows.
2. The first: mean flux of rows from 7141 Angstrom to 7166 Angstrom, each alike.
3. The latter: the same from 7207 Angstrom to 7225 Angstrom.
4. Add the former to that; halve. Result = 18.38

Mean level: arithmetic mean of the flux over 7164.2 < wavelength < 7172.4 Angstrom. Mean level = 18.4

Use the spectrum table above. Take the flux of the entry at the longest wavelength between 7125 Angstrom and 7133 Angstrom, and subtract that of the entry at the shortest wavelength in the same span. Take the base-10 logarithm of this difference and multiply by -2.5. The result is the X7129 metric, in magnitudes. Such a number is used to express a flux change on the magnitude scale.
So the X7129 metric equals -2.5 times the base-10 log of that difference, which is -0.1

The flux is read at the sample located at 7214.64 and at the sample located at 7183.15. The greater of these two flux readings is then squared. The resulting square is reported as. 353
